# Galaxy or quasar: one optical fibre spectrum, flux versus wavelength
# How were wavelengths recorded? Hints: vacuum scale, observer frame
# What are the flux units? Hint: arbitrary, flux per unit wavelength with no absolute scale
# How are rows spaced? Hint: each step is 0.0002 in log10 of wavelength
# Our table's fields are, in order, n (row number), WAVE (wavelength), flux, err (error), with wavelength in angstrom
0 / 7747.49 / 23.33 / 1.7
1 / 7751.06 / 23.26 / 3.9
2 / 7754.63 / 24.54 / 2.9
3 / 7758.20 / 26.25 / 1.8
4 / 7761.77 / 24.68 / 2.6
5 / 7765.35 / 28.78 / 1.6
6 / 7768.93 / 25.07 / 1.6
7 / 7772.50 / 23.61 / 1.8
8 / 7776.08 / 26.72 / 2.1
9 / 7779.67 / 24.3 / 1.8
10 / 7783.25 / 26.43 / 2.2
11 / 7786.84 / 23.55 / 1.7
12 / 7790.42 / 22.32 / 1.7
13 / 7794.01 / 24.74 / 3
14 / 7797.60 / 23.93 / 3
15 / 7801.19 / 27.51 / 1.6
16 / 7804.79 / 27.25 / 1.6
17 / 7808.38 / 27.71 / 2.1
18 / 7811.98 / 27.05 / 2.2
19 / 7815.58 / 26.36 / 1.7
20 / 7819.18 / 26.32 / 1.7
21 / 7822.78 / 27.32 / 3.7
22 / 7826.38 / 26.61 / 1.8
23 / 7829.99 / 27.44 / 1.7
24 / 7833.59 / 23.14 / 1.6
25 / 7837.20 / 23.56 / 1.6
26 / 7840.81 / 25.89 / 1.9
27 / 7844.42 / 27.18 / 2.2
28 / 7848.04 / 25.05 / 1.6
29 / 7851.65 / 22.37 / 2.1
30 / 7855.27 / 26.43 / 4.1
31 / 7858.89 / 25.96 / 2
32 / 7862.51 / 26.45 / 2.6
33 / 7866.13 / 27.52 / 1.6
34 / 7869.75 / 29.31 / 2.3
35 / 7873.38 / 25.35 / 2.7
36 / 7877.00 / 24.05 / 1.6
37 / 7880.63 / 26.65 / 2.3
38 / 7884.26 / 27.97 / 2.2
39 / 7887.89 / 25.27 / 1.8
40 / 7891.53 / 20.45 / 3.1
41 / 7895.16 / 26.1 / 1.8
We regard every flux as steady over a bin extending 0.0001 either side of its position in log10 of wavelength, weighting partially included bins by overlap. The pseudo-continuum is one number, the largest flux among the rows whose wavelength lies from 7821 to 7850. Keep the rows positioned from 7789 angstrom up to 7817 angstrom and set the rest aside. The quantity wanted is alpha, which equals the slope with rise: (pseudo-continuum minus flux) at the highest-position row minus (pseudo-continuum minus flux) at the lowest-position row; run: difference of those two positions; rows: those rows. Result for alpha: -0.16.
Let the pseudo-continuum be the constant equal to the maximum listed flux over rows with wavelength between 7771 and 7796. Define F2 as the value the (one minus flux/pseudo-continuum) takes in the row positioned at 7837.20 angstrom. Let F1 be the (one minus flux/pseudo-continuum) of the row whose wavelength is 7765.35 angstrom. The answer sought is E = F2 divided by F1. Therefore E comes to -1.5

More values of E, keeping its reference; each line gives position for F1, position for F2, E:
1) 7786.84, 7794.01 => 0.6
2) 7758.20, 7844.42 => -1.0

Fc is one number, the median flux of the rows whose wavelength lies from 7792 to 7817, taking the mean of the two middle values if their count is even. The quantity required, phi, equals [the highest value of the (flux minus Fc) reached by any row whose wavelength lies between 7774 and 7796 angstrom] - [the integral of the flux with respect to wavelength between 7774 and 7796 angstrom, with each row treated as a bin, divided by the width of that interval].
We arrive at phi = -25.0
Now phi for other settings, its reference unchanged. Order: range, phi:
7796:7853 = -25.3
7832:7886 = -23.5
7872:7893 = -24.1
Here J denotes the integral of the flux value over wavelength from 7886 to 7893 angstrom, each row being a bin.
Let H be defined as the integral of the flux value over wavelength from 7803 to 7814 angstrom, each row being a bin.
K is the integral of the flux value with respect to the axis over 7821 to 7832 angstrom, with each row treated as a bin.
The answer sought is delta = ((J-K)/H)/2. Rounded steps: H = 300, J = 161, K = 298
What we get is -0.23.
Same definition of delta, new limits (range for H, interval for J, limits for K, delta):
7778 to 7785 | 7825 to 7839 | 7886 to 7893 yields 0.54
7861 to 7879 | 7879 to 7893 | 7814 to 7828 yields -0.02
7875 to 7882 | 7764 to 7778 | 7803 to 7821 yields -0.34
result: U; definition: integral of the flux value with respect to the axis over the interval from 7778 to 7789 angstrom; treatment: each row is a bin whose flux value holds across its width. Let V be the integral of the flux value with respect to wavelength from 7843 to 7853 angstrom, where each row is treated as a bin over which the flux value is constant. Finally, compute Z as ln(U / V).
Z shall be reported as 0.088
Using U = 272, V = 249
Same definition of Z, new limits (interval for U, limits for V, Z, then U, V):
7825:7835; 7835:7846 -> -0.081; 258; 280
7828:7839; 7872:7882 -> 0.073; 272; 253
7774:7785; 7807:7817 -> 0.047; 283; 270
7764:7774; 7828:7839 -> -0.055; 258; 272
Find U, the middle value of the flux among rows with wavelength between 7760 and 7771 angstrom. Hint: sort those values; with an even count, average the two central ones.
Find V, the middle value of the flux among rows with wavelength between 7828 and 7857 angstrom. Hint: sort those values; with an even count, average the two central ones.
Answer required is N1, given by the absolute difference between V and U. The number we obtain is 0.4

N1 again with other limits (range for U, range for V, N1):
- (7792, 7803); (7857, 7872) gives 2.2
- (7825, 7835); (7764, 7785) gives 0.9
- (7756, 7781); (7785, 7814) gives 0.8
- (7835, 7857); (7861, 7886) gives 1.2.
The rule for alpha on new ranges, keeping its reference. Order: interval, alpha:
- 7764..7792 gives 0.26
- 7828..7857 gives 0.04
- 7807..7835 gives 0.18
